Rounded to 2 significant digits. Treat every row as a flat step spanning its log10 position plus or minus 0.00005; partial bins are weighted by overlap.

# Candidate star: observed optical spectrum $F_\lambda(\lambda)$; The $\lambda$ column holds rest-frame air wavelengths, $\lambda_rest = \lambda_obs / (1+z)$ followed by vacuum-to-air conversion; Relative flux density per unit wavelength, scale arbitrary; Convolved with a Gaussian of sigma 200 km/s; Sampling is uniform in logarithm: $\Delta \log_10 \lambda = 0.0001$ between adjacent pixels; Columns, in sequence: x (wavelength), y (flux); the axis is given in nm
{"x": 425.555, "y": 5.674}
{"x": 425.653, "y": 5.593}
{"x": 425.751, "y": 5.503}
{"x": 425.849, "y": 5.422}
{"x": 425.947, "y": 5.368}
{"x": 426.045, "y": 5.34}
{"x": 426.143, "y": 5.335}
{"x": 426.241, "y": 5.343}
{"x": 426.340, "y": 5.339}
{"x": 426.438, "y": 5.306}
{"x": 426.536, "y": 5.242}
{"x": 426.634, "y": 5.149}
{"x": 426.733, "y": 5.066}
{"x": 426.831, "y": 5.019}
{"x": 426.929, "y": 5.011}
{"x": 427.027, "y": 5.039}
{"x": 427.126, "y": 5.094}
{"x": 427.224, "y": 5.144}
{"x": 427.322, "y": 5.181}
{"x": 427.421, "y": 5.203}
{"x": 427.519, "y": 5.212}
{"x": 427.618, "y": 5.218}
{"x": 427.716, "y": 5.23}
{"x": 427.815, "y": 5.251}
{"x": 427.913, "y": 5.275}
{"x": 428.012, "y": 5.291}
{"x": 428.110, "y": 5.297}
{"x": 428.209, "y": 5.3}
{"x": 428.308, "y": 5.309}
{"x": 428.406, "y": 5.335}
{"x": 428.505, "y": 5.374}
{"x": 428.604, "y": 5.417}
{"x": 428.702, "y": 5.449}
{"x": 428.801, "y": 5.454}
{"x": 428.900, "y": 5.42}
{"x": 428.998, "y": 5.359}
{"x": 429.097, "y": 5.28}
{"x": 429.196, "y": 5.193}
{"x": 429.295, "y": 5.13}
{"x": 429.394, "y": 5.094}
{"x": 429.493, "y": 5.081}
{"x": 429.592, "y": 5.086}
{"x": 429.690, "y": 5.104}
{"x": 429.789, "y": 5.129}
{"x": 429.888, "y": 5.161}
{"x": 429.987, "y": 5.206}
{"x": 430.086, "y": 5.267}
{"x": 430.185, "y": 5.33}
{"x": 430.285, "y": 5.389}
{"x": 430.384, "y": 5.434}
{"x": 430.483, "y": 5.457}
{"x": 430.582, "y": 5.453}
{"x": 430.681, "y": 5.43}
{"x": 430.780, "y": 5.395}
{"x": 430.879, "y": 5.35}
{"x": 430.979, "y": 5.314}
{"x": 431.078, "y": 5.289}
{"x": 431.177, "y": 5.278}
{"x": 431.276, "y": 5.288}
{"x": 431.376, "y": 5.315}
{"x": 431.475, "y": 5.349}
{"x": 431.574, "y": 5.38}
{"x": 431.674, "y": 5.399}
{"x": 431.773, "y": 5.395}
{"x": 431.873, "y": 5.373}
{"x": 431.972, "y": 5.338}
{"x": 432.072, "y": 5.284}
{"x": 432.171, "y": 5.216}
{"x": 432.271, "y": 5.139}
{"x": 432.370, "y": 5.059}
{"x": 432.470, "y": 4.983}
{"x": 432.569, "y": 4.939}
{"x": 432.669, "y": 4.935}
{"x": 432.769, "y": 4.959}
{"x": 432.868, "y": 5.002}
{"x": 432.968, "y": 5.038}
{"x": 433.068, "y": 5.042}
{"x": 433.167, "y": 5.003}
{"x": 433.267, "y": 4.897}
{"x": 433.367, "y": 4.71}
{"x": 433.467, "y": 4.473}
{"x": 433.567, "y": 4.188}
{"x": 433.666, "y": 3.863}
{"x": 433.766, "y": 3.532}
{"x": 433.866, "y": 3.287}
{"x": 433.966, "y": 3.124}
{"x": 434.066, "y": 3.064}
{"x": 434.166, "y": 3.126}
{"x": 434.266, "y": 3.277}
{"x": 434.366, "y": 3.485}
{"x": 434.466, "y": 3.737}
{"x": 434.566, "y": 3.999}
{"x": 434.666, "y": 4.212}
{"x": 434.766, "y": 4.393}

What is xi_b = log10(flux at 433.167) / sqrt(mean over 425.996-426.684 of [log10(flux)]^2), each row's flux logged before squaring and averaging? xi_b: 0.97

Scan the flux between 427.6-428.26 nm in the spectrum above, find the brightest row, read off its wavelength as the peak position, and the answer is 428.209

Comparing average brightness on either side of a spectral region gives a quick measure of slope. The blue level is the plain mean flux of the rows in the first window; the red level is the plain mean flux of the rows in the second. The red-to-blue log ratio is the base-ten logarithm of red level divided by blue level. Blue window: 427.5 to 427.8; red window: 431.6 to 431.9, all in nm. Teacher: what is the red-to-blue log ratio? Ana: 0.01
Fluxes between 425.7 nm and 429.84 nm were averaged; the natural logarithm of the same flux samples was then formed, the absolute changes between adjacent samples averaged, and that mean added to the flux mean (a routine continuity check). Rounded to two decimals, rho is 5.25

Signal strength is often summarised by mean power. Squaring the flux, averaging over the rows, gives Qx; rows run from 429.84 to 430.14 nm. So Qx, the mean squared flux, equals 27.2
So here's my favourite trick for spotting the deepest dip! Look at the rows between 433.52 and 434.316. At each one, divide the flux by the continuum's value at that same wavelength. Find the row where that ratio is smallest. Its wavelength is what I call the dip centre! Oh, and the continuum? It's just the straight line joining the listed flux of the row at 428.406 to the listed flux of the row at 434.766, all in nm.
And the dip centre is 434.066 nm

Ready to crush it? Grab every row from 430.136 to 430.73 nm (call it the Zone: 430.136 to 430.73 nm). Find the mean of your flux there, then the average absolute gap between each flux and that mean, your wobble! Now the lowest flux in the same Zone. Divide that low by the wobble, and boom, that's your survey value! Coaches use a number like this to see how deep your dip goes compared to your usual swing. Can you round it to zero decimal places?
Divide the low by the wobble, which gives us 143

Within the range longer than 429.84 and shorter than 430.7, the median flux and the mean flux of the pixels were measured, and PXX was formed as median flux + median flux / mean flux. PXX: 6.40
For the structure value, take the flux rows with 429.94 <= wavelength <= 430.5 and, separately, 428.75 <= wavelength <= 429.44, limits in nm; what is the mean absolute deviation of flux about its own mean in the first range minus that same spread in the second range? -0.038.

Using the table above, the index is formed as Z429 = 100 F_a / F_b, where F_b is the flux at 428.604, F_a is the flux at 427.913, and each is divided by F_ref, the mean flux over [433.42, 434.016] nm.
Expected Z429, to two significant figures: 97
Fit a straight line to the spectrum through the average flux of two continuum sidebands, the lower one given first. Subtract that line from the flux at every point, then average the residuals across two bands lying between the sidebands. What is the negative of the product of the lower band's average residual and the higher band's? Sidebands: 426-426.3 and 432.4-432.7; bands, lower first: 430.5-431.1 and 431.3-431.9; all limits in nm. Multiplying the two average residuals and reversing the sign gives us -0.113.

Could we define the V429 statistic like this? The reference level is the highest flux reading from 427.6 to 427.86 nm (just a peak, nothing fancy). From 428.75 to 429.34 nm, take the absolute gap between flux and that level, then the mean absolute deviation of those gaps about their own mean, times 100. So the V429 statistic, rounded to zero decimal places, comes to 5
